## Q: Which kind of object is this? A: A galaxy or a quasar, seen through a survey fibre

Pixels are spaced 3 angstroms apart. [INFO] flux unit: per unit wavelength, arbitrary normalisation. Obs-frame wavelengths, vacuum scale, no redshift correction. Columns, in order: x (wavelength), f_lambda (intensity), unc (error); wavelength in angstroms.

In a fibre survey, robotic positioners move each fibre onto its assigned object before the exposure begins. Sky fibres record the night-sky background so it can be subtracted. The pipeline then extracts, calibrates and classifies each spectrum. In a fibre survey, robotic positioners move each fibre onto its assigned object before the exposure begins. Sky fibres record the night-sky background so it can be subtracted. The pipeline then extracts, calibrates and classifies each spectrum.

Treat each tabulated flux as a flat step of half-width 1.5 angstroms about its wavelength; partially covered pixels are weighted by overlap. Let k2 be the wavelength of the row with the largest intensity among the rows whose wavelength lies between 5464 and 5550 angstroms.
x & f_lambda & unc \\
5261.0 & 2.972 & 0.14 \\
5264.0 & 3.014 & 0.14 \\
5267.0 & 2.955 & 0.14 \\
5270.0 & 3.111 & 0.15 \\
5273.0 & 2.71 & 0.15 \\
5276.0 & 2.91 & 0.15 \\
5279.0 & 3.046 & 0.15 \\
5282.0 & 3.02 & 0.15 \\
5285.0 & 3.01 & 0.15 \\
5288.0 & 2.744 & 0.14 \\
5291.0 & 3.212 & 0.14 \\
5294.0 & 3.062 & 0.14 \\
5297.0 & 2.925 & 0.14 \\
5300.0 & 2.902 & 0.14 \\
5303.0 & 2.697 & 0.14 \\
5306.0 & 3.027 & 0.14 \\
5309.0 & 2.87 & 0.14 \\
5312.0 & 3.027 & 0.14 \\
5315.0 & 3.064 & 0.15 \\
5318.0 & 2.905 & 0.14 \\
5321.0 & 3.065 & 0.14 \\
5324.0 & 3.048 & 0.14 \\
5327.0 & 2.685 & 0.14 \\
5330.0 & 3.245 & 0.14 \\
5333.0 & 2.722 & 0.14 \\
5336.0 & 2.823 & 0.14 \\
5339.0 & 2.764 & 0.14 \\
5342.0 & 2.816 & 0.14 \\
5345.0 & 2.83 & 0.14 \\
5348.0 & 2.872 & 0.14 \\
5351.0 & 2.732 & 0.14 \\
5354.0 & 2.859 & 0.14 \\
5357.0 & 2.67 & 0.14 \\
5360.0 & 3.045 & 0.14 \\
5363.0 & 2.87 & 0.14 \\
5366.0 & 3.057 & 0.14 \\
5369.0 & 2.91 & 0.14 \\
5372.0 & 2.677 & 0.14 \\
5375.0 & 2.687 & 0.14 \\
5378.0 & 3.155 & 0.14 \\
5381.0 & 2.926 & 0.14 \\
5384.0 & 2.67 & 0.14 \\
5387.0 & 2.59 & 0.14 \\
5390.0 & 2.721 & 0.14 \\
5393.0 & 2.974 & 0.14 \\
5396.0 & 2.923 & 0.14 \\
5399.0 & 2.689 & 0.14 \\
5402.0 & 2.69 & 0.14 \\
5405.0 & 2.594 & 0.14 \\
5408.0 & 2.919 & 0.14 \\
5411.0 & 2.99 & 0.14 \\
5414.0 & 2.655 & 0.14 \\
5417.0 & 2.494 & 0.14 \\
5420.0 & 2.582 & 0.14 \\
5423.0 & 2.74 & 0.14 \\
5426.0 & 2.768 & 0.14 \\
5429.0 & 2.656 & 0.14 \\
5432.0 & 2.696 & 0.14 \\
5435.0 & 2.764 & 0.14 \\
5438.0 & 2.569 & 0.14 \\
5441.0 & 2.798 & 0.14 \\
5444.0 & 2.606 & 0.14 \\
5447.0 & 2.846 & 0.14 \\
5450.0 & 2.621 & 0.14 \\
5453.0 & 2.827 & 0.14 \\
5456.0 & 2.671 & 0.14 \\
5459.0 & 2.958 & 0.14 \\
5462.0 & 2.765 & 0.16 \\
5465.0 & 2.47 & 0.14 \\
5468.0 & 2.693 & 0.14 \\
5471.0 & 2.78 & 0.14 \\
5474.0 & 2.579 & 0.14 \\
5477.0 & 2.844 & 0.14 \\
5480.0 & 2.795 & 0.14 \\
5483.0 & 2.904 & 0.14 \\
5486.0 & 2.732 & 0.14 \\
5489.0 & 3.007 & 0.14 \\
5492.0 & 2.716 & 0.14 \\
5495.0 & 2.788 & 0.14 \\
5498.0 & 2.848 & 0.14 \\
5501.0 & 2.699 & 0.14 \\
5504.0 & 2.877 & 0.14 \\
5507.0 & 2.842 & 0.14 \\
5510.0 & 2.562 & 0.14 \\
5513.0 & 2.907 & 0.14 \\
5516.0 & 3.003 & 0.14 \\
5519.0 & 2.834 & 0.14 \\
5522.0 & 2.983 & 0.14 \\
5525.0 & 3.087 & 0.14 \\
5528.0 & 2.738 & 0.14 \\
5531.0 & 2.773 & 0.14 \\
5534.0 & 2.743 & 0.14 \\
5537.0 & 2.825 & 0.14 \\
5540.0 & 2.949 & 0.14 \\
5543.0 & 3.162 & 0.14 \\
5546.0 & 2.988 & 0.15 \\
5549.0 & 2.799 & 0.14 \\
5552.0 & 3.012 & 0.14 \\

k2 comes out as 5543.0 angstroms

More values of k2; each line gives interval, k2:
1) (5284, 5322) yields 5291.0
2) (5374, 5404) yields 5378.0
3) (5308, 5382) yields 5330.0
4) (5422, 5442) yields 5441.0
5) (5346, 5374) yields 5366.0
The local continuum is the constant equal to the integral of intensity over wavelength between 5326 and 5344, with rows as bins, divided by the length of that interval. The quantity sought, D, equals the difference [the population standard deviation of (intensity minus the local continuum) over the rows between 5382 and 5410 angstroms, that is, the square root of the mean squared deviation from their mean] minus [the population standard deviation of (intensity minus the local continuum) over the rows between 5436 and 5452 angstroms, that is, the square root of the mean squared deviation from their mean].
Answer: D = 0.03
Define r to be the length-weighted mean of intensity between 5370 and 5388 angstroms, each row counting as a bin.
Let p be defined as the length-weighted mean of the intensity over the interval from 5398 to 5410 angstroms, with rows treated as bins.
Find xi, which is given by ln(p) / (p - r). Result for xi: -17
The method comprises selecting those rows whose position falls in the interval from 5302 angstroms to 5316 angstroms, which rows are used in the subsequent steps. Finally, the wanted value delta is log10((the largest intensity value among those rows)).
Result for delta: 0.486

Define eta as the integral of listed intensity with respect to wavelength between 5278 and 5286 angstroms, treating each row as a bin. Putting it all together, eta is 24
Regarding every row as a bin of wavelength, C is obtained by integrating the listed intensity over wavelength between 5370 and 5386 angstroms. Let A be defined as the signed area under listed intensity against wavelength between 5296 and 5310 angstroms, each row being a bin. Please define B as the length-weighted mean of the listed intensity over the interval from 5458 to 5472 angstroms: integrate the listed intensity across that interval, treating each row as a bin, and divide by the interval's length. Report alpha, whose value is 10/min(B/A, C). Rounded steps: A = 40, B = 2.72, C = 45.1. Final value 148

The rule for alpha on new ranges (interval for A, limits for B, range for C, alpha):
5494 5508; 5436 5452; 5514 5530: 146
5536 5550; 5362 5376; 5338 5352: 145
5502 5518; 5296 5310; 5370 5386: 157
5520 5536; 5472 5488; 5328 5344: 165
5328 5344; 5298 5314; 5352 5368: 158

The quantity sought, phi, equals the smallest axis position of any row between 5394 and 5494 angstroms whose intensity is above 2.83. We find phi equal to 5396.0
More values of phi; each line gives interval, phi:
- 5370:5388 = 5378.0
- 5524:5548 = 5525.0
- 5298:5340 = 5300.0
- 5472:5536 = 5477.0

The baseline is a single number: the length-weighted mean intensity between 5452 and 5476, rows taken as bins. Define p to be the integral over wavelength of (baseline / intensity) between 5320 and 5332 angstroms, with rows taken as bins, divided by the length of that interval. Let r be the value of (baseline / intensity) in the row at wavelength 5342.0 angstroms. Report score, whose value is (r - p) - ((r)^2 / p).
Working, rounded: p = 0.912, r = 0.97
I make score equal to -0.97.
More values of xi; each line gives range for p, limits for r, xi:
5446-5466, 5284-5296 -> -4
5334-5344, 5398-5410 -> 16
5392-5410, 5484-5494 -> -46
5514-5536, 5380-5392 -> 7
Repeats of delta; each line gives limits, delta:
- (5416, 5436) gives 0.442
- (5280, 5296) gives 0.507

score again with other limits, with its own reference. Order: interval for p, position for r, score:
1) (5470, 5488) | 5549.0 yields -0.97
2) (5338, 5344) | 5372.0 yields -1.02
